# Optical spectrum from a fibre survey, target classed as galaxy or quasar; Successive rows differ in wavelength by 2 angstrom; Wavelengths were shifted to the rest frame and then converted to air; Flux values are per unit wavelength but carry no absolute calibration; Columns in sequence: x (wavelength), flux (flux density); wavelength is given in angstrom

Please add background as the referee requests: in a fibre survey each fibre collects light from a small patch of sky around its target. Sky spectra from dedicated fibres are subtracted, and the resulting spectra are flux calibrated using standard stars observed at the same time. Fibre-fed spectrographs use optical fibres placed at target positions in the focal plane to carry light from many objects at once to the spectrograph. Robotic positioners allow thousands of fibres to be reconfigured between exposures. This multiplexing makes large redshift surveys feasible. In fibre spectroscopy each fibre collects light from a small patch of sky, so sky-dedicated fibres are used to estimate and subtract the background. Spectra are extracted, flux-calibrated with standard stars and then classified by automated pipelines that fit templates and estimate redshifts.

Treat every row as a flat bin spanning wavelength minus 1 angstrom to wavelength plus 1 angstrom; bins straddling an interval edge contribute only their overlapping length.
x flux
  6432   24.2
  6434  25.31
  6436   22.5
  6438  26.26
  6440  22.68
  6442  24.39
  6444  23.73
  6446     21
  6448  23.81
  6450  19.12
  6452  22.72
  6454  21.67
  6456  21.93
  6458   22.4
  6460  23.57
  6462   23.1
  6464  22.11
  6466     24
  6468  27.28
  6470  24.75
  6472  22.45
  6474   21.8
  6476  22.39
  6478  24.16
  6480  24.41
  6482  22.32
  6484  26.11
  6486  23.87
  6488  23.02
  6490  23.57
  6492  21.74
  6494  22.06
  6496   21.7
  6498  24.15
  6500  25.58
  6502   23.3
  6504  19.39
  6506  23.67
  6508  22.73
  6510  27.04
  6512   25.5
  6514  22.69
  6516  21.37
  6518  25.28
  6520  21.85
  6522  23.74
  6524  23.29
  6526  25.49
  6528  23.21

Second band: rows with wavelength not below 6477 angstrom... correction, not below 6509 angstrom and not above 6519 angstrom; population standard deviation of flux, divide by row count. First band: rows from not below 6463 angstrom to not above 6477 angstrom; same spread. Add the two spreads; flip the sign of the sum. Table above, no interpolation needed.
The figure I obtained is -3.87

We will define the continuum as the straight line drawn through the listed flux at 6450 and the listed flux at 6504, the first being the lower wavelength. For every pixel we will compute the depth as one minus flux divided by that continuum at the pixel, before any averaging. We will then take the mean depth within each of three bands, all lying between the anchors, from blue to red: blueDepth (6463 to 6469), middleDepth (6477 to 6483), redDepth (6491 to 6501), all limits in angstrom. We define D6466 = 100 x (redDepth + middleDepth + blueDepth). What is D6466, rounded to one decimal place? -69.1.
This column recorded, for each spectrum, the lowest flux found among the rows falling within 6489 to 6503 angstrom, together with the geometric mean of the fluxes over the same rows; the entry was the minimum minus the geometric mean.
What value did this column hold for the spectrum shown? -1.4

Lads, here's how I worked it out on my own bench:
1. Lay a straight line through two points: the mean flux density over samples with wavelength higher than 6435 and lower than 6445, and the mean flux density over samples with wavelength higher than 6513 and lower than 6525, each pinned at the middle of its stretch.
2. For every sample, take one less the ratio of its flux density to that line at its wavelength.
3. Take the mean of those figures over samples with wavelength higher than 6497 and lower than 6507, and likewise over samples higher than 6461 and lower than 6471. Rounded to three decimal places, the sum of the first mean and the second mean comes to -0.026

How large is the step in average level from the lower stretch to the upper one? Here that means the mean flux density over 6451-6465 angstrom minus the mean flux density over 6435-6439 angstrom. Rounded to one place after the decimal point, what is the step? -1.9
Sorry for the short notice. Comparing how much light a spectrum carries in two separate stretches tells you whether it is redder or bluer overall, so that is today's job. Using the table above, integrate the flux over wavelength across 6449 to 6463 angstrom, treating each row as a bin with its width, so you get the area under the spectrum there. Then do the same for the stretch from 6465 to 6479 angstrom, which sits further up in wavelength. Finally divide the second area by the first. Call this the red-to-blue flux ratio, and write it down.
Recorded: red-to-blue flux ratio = 1.08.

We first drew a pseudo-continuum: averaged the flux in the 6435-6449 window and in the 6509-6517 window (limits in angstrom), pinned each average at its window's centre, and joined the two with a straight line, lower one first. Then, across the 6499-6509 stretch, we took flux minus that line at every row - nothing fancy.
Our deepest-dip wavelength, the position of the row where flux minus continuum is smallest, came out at 6504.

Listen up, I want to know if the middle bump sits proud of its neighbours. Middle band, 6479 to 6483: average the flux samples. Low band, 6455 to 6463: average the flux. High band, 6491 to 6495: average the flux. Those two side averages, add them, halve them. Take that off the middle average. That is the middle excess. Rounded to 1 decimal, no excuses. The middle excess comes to 1.0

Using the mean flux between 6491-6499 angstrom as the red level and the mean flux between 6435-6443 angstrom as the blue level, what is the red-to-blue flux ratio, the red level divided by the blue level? 0.94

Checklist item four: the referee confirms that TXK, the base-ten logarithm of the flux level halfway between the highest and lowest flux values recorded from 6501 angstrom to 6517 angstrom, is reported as 1.37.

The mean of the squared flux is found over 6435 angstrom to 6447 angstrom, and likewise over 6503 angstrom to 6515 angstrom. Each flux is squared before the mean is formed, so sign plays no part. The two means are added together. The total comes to 1110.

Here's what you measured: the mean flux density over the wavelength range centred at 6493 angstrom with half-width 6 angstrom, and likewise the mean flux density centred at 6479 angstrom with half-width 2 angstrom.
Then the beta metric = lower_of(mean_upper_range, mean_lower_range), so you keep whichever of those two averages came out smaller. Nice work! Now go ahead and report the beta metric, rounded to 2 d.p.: 22.71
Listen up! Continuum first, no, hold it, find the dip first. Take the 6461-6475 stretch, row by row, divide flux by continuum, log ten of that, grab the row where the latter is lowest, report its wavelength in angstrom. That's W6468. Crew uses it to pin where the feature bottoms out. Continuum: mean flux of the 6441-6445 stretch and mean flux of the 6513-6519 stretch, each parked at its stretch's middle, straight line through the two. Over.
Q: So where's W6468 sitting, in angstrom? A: 6474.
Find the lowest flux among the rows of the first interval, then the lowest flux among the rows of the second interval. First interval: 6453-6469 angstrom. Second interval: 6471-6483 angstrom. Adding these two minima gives 43.5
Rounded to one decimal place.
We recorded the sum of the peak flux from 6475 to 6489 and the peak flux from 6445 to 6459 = 49.9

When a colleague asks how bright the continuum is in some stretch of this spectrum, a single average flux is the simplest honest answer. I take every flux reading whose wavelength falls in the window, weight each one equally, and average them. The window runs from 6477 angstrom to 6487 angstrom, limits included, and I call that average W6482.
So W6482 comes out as 24.2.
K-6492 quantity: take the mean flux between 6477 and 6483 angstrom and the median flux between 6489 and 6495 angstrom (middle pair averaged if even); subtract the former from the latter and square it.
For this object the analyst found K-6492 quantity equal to 2.5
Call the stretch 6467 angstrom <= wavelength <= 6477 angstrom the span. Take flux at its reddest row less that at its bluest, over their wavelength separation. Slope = -0.6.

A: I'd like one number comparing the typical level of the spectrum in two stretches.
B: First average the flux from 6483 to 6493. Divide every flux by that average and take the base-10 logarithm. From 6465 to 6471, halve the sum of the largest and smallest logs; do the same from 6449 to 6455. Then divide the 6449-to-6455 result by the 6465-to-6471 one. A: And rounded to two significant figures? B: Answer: -1.6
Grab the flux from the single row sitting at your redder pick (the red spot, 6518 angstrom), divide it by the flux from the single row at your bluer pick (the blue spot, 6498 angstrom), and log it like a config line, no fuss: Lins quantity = 1.05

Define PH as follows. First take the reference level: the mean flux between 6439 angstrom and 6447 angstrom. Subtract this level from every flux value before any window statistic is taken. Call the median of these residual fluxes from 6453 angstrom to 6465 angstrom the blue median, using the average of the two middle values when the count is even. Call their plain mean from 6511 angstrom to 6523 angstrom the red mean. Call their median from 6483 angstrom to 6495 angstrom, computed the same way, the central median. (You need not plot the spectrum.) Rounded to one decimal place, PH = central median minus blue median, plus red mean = 1.5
